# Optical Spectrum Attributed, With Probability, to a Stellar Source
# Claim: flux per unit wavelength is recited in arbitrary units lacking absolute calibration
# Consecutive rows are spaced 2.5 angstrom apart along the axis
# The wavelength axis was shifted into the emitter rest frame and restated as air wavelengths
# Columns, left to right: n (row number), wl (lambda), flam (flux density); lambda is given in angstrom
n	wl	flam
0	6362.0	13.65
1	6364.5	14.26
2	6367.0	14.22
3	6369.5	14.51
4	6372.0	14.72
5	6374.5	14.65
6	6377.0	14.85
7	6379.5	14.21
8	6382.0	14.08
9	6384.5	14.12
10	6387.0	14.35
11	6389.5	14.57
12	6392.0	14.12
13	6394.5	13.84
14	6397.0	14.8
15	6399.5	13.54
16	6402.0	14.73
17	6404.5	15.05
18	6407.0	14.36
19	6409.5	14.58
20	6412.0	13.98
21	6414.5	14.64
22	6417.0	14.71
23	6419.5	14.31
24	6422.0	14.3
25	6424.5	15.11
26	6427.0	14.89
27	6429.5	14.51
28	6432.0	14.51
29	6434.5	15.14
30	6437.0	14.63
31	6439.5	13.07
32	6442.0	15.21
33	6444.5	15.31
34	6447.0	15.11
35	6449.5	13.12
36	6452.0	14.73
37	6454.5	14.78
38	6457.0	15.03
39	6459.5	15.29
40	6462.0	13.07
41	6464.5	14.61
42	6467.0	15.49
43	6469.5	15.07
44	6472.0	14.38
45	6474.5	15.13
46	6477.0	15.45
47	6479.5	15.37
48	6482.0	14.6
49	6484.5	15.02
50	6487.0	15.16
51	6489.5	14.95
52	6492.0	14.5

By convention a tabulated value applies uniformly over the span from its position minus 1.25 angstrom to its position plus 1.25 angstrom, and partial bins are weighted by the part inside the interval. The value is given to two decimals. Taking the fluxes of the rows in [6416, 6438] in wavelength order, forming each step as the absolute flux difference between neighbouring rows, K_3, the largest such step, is 0.81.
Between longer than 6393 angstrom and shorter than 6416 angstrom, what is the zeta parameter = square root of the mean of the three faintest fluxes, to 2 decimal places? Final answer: 3.71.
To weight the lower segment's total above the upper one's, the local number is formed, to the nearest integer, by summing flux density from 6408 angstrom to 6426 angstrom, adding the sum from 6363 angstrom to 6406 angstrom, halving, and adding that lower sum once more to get 418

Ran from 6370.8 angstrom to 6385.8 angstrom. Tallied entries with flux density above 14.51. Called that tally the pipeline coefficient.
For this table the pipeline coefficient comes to 3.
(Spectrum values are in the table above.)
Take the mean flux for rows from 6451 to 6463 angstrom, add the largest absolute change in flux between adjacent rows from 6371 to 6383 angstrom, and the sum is 15.2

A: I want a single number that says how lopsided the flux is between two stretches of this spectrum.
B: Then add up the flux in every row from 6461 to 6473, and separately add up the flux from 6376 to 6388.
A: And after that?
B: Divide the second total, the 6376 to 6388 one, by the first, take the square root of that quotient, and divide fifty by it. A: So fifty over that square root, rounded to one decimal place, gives 50.4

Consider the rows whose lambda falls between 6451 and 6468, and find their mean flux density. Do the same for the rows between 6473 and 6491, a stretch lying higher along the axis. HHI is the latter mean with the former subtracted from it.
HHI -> 0.38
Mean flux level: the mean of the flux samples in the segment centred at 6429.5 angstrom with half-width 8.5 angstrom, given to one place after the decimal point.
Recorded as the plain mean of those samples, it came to 14.7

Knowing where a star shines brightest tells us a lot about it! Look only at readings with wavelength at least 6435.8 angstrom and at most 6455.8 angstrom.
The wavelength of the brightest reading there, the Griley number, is 6444.5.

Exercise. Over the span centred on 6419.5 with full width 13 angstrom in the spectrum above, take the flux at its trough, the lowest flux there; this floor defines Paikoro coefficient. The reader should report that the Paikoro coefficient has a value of 14.3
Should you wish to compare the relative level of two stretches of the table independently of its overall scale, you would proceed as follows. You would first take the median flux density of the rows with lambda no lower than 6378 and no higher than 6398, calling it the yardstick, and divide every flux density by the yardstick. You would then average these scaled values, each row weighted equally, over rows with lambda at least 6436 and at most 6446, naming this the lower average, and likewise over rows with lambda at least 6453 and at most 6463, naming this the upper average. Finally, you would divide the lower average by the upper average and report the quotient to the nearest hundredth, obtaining 1.00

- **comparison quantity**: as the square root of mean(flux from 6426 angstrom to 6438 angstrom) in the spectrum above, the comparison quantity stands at 3.84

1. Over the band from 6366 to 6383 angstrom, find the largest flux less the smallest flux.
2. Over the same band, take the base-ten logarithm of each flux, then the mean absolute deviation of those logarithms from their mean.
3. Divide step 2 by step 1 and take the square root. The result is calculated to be 0.099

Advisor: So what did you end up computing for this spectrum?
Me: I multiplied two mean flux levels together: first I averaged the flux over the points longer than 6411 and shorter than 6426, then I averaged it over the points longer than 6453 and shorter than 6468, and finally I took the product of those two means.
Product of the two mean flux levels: 213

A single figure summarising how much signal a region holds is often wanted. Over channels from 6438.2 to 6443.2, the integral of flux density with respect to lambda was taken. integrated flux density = 70.7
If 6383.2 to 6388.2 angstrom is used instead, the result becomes 71.2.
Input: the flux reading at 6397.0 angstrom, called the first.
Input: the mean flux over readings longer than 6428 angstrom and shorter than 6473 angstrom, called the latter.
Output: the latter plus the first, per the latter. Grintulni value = 2.01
